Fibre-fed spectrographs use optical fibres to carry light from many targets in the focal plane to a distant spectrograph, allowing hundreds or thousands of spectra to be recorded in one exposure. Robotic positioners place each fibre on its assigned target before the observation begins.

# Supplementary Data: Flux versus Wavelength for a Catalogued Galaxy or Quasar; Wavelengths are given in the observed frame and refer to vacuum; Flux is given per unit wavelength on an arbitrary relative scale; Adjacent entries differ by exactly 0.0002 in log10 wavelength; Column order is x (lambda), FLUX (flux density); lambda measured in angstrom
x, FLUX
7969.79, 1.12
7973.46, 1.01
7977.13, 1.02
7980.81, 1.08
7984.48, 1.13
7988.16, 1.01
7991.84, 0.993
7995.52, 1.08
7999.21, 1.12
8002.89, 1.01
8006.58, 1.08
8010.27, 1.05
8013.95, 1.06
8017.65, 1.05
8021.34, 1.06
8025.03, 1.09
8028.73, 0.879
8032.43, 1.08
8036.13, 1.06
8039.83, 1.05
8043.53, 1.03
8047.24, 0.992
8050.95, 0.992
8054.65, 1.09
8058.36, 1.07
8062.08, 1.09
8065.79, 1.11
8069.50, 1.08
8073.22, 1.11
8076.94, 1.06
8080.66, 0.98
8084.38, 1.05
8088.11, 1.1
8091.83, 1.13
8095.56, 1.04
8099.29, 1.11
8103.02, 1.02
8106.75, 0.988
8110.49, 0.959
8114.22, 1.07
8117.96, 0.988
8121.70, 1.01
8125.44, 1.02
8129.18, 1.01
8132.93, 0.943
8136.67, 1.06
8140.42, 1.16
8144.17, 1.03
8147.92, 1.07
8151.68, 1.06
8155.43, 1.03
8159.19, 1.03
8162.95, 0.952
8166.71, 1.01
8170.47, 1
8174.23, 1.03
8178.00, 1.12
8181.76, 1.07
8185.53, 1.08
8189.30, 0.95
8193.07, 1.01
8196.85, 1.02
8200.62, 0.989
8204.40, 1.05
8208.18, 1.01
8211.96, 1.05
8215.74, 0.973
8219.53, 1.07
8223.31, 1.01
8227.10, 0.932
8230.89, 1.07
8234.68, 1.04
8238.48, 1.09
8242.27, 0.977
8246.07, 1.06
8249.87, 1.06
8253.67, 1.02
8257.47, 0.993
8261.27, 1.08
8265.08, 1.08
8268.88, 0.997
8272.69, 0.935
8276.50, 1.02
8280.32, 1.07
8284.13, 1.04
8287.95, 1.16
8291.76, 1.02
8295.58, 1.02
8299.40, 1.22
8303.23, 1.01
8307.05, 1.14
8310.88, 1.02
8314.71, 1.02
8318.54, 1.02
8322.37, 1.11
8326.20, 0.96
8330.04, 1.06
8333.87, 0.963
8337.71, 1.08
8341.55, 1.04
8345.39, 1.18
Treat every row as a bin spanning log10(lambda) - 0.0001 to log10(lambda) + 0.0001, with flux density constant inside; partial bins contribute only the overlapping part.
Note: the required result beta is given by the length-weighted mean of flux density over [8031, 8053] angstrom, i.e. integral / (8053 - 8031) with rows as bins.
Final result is 1.03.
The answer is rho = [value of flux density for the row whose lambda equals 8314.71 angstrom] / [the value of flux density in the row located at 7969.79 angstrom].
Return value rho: 0.91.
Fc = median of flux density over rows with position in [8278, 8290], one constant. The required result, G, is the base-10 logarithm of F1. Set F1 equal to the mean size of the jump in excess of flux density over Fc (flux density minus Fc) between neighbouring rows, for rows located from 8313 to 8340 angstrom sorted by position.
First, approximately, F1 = 0.092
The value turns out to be -1.03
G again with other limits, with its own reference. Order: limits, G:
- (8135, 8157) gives -1.21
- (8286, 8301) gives -0.95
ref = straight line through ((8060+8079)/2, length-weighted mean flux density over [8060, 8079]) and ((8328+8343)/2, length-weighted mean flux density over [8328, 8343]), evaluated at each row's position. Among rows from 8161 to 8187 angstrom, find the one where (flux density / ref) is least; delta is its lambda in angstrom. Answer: 8162.95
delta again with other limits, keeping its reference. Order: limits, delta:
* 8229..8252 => 8242.27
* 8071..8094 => 8080.66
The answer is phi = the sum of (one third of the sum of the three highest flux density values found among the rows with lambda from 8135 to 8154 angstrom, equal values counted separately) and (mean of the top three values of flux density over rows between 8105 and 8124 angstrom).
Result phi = 2.12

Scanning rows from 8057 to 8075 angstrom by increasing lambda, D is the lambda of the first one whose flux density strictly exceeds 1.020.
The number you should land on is 8058.36 angstrom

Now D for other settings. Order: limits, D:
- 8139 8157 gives 8140.42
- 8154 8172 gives 8155.43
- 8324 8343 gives 8330.04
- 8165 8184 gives 8174.23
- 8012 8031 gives 8013.95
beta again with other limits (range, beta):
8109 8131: 1.01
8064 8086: 1.07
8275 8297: 1.06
